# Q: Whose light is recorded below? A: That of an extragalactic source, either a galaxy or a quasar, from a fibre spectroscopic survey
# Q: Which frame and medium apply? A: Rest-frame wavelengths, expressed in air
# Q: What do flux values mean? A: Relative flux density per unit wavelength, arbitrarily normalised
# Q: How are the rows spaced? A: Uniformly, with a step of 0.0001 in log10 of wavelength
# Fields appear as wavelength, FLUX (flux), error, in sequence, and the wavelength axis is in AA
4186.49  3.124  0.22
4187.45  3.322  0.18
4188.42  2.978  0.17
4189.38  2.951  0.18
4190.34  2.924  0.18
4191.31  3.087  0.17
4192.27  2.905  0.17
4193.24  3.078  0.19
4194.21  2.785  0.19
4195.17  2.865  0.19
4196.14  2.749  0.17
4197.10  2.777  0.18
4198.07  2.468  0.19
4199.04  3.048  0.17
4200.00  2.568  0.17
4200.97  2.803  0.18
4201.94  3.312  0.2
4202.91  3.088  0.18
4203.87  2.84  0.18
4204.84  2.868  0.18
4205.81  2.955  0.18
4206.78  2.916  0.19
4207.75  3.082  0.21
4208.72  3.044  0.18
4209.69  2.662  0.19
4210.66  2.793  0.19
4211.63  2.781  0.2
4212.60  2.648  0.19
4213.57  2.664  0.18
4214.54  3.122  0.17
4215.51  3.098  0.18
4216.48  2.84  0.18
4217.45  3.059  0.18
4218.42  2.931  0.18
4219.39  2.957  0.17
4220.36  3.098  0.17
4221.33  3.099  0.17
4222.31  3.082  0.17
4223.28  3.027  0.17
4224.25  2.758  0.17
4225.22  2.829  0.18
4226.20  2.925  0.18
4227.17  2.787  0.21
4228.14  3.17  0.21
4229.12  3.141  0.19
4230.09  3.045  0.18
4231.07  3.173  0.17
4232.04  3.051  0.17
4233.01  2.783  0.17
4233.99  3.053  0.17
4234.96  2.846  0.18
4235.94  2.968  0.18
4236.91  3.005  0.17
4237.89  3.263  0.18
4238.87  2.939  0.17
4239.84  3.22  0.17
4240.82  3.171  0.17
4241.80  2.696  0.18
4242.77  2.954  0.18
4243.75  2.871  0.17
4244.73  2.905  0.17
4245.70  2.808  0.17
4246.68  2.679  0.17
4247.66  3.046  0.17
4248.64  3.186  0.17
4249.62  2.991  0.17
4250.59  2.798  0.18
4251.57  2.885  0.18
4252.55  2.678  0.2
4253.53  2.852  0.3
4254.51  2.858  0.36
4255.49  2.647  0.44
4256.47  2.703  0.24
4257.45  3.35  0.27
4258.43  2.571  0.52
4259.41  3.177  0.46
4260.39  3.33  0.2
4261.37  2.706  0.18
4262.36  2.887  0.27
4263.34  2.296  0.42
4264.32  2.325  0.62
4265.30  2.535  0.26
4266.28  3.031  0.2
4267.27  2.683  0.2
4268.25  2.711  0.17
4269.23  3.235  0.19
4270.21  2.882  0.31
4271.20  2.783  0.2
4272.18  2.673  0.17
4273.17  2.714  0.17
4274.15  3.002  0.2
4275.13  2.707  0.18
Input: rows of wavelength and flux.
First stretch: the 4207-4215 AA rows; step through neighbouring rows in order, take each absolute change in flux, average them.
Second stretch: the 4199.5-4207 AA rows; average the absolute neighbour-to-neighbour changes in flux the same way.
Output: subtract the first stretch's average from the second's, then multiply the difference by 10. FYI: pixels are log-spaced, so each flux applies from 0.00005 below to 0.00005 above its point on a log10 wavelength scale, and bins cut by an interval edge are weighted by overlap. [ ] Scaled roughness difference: 0.29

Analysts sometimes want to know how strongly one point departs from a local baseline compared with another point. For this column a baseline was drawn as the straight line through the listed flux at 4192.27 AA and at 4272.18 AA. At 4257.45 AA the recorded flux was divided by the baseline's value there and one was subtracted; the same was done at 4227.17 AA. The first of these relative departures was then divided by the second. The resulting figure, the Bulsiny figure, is -39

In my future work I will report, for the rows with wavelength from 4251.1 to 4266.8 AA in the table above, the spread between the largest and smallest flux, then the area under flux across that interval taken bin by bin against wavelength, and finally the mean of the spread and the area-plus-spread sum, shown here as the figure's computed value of 23.0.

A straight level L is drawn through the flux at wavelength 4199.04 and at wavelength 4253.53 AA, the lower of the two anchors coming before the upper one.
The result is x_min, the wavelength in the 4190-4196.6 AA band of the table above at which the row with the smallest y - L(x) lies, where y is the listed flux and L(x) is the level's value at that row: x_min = 4196.14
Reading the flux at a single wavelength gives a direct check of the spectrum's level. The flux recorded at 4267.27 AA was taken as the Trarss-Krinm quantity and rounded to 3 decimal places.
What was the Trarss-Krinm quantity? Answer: 2.683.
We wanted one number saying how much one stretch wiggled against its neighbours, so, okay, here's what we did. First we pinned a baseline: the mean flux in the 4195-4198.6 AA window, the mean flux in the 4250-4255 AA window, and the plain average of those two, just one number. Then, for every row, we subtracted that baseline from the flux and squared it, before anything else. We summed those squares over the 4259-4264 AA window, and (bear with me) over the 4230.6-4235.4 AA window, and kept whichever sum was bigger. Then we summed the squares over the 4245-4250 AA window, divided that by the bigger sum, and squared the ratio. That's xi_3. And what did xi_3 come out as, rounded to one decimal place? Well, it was 0.2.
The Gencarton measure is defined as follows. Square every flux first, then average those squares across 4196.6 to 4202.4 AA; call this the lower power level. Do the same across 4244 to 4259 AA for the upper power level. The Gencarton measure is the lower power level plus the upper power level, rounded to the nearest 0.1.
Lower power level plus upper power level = 16.3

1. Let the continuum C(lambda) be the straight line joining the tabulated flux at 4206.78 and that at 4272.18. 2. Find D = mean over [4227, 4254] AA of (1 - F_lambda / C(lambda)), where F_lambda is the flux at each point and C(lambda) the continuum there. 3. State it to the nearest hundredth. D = -0.06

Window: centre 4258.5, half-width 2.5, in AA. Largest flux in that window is 3.35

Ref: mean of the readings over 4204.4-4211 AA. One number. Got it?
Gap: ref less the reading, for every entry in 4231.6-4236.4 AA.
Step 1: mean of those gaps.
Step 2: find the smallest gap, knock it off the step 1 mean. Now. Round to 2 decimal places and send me 0.11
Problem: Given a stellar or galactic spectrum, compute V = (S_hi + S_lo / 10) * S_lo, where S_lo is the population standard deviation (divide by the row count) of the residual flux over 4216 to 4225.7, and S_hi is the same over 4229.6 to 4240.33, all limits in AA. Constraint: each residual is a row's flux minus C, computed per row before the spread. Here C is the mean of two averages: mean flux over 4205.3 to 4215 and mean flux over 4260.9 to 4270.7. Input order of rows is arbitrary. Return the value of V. 0.018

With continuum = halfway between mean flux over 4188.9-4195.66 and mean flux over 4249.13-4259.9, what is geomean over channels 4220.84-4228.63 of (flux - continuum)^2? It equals 0.013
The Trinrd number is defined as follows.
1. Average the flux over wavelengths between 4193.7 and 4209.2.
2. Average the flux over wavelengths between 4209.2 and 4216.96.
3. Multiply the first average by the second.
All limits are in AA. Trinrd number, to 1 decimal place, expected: 8.2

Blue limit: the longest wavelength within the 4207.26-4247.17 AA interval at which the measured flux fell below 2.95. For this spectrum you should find 4246.68 AA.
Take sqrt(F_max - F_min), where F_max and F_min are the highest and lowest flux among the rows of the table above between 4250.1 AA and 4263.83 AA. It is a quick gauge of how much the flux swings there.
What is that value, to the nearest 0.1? 1.0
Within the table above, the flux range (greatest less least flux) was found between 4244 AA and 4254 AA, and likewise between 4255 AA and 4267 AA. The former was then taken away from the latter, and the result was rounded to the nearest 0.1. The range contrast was 0.5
